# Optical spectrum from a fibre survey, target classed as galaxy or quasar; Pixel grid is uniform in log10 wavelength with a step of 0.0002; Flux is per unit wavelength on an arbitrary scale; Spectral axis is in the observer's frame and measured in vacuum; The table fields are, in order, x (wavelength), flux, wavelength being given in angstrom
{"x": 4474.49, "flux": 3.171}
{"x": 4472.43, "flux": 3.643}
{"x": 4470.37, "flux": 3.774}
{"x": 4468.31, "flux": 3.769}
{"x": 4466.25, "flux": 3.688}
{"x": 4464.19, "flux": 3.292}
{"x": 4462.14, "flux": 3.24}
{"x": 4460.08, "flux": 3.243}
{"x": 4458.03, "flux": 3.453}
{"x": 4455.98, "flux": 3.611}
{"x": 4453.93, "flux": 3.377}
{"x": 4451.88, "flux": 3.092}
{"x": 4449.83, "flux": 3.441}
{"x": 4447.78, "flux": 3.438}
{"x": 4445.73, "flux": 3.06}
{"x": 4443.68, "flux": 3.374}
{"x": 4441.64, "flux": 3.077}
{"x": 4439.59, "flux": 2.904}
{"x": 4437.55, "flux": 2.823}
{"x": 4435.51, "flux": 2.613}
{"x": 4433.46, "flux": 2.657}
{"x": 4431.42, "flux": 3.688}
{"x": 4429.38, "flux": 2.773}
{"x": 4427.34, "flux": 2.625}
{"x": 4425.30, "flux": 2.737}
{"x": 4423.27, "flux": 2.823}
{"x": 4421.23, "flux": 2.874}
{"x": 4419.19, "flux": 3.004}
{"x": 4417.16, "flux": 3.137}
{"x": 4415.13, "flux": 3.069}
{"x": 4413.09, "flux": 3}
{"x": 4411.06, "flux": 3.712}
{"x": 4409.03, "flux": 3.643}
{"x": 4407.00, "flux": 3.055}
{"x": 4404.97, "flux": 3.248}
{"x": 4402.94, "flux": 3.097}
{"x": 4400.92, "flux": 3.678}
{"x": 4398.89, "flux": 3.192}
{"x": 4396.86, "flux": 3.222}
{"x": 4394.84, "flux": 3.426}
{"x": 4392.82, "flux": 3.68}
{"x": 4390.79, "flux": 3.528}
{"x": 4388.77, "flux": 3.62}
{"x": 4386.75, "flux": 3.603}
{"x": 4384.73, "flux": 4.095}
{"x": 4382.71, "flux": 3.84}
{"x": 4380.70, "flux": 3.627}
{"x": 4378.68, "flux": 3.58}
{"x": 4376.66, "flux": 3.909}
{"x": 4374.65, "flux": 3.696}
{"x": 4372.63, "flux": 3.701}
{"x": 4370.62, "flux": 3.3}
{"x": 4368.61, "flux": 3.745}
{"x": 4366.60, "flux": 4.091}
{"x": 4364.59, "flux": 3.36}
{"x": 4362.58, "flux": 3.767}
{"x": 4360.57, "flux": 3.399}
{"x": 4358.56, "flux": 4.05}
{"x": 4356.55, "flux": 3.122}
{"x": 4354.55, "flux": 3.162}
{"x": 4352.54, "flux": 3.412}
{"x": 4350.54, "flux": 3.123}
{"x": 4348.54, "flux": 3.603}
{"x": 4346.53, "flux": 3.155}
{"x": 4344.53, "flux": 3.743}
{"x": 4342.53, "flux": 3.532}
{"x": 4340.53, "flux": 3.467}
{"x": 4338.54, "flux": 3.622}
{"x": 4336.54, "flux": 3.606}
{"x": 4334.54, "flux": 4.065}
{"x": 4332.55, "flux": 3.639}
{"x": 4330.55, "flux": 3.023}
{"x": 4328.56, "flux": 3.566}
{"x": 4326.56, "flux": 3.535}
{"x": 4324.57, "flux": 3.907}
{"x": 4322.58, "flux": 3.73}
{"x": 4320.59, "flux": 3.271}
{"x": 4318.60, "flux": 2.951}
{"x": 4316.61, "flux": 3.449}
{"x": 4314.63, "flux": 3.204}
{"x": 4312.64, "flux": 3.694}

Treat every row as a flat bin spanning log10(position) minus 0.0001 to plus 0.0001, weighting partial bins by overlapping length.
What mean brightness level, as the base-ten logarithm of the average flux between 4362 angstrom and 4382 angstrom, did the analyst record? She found 0.566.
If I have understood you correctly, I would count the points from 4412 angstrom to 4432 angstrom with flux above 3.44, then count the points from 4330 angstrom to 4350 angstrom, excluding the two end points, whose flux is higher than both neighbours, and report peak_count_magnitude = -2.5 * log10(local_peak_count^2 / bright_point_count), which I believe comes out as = -2.4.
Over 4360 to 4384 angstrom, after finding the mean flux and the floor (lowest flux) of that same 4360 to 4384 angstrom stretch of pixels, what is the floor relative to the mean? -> 0.90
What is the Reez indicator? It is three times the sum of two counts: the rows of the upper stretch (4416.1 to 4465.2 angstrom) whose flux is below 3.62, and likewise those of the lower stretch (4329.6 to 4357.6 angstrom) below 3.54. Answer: 93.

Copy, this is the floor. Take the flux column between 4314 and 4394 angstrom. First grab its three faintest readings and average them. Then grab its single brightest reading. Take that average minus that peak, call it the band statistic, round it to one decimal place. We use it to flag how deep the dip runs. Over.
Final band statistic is -1.1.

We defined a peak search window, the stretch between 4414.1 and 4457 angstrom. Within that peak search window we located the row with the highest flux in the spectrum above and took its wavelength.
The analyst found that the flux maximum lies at 4431.42 angstrom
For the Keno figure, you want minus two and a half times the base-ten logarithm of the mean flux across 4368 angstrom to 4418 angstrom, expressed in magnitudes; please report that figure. -1.36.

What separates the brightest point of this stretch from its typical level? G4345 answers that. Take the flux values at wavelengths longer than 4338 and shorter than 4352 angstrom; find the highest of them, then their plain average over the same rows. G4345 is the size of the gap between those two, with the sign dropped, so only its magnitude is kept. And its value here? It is 0.28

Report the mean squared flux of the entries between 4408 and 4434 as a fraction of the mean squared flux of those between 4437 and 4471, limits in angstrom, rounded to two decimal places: 0.85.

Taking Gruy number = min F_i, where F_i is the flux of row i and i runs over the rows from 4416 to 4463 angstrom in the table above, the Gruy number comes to 2.613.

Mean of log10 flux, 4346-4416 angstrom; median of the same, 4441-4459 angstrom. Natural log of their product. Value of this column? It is -1.25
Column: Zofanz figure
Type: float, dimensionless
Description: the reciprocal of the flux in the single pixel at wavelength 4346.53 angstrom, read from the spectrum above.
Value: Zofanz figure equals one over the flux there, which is 0.317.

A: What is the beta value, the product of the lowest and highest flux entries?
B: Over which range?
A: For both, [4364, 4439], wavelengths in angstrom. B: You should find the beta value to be 10.7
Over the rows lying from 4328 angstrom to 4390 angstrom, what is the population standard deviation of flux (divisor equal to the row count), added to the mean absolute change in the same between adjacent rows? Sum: 0.64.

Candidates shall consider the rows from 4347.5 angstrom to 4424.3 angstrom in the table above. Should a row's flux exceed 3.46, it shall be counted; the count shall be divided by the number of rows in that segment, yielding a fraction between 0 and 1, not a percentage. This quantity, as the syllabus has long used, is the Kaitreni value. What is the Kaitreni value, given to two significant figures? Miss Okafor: 0.50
